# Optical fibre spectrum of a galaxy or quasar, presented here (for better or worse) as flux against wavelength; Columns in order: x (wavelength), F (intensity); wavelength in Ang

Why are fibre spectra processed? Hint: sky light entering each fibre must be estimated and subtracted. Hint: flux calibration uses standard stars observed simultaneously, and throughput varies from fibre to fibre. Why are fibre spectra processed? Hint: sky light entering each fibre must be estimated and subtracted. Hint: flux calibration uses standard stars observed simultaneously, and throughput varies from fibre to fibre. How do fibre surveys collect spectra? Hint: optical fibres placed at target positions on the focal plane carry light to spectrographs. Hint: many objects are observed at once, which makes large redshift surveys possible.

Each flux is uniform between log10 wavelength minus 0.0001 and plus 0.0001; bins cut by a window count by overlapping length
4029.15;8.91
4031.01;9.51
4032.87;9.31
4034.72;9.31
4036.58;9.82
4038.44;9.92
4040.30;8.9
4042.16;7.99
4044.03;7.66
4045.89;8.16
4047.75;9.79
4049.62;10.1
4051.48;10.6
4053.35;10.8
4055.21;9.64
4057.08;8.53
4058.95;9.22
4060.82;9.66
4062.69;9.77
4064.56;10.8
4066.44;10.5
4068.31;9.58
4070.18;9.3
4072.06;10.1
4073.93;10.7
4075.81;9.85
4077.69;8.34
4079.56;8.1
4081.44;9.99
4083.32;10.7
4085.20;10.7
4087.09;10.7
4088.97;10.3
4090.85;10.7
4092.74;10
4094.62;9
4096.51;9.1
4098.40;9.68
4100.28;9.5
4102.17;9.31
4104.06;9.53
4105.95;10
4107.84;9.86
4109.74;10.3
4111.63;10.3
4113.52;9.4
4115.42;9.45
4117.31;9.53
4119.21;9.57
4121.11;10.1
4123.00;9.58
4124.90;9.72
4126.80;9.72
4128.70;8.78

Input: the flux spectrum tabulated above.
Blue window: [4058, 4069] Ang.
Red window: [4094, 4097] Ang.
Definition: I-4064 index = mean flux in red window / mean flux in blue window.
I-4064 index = 0.91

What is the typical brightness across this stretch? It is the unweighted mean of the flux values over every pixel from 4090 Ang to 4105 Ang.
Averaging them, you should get 9.6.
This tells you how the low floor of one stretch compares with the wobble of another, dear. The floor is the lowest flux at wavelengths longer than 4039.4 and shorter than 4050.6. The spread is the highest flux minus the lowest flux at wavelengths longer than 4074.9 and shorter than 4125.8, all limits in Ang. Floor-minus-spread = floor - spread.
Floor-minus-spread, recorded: 5.1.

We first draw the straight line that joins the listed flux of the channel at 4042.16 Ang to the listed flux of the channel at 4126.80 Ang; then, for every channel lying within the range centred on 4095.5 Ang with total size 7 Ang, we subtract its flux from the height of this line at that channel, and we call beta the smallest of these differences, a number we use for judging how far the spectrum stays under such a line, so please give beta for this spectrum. -1.0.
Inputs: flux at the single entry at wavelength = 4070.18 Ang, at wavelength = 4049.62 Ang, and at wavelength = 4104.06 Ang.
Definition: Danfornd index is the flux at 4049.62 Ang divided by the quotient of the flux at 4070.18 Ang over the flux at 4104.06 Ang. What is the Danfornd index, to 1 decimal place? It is 10.3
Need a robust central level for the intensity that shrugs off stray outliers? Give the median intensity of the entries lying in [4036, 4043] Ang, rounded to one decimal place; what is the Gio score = 9.4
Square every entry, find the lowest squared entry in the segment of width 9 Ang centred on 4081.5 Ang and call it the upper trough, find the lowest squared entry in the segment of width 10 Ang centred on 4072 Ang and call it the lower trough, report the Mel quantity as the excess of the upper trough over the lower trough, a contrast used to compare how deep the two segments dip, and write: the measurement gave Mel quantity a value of -21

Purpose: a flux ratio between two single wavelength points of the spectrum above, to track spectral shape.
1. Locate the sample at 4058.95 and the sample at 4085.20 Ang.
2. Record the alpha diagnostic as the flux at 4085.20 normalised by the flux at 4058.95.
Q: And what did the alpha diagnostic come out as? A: 1.16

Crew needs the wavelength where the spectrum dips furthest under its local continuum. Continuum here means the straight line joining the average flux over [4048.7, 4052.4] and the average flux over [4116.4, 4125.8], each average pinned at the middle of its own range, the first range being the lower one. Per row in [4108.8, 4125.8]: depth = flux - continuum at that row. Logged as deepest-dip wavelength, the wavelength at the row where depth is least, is 4113.52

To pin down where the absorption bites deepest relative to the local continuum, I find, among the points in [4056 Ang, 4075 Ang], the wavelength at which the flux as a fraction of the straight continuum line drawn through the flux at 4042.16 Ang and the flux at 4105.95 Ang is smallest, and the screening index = 4057.08 Ang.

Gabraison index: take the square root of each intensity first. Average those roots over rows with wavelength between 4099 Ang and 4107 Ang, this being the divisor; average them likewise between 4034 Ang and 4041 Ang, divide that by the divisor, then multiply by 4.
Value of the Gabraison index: 3.98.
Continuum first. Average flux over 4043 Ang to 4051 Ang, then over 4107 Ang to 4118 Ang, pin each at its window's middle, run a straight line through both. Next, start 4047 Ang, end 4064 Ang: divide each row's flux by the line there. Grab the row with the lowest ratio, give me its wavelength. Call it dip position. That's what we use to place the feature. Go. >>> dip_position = 4057.08 Ang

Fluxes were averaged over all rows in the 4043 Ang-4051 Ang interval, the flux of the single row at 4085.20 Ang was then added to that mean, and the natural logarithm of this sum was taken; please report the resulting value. 2.98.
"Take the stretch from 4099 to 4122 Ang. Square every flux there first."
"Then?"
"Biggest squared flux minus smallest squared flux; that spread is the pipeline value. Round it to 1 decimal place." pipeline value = 19.4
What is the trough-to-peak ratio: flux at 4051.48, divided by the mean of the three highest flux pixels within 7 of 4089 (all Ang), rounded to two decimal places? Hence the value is 0.99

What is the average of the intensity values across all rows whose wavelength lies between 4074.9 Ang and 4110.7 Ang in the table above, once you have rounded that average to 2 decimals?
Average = 9.77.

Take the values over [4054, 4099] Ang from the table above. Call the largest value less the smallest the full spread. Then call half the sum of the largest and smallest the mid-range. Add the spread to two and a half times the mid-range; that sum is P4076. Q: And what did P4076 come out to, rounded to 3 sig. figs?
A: 26.3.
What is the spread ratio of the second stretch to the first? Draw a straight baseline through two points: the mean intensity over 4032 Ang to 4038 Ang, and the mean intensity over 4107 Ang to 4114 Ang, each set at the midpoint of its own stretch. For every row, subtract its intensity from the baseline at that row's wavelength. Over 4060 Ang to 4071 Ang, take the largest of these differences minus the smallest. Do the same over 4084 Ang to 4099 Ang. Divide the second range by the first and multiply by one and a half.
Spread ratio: 1.7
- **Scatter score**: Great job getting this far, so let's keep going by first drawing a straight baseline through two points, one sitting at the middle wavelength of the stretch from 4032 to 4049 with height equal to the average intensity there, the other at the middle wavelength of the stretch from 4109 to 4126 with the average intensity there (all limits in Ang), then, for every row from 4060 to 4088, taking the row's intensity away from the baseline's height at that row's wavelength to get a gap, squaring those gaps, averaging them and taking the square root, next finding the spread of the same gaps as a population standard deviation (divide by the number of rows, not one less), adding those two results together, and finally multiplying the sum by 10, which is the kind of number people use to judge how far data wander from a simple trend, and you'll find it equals 18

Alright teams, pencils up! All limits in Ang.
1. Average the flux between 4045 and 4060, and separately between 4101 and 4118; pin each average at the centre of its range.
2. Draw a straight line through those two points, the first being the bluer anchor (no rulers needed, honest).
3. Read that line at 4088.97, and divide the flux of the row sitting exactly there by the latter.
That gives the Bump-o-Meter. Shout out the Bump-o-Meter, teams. 1.06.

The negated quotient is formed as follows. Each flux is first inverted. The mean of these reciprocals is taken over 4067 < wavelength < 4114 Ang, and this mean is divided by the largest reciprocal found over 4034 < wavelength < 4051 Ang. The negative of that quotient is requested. -0.79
